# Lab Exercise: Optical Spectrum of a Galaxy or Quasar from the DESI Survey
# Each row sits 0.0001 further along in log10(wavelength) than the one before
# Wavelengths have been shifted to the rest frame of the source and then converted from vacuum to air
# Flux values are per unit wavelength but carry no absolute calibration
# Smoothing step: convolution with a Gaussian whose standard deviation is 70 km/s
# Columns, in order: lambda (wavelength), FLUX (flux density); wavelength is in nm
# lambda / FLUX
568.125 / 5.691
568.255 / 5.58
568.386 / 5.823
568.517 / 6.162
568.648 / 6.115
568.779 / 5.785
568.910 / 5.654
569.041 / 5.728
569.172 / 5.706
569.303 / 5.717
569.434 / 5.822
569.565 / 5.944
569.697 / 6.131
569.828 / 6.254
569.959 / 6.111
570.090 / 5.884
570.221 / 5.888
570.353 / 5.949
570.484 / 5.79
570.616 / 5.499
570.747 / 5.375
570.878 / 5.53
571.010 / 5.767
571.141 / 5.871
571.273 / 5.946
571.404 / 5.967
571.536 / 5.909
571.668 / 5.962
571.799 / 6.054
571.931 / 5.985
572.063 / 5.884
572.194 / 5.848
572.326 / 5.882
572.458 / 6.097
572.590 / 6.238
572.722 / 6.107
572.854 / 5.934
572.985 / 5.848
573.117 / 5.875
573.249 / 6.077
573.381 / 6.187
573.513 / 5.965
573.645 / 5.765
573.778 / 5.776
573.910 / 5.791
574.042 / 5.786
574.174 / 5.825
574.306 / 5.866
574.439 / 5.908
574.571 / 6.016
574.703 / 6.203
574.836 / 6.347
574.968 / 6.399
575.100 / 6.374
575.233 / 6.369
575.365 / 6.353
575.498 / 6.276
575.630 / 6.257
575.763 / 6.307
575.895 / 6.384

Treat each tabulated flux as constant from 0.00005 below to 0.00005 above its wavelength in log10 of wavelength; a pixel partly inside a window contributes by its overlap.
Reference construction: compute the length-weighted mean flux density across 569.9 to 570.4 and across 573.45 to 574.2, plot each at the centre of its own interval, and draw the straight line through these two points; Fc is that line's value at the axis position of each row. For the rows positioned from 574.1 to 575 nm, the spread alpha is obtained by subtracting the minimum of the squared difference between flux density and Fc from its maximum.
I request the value 0.394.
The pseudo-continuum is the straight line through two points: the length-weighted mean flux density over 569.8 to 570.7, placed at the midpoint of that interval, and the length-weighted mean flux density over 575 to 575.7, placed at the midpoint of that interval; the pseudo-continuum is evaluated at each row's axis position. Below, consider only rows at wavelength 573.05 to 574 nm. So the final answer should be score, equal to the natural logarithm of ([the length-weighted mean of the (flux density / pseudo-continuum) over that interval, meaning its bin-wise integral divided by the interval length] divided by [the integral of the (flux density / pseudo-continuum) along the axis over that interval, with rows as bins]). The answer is 0.05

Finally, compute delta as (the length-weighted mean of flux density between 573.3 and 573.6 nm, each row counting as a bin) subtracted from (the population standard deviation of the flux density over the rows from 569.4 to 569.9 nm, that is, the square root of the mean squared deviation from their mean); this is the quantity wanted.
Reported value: -5.89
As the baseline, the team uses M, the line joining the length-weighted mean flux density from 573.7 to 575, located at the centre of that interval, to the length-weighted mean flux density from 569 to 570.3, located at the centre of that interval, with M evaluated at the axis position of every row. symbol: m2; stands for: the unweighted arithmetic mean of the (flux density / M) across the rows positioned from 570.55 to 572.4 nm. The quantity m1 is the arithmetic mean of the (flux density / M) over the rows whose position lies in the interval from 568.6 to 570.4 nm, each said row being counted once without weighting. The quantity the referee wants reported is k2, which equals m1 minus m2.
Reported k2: 0.0184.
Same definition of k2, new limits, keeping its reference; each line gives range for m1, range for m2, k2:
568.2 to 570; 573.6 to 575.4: -0.0163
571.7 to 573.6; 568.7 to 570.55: 0.0135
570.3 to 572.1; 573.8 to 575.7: -0.0443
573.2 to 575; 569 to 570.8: 0.0171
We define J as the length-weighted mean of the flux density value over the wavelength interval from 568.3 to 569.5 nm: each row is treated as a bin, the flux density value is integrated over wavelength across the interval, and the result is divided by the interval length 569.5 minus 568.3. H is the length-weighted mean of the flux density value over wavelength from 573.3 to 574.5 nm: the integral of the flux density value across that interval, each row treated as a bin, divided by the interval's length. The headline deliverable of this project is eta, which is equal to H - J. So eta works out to 0.04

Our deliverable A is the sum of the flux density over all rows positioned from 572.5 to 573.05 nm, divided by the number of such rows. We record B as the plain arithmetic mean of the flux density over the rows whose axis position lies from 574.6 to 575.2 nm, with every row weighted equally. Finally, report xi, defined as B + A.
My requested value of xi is 12.36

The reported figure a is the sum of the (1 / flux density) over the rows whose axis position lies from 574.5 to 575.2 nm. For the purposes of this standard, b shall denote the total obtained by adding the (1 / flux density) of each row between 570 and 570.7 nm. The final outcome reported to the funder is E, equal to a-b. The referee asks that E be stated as -0.064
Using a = 0.798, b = 0.862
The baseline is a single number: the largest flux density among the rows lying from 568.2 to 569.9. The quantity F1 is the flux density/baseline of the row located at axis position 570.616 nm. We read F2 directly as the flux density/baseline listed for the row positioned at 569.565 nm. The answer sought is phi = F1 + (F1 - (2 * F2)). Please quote -0.1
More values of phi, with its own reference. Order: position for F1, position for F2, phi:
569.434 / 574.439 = 0.0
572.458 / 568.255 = 0.2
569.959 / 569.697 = 0.0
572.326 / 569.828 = -0.1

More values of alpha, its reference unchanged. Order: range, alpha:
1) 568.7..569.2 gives 0.072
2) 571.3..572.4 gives 0.026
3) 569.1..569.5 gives 0.056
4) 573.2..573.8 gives 0.125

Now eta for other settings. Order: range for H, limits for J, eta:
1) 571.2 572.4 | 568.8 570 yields 0.05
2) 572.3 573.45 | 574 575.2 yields -0.06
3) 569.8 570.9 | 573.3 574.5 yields -0.06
